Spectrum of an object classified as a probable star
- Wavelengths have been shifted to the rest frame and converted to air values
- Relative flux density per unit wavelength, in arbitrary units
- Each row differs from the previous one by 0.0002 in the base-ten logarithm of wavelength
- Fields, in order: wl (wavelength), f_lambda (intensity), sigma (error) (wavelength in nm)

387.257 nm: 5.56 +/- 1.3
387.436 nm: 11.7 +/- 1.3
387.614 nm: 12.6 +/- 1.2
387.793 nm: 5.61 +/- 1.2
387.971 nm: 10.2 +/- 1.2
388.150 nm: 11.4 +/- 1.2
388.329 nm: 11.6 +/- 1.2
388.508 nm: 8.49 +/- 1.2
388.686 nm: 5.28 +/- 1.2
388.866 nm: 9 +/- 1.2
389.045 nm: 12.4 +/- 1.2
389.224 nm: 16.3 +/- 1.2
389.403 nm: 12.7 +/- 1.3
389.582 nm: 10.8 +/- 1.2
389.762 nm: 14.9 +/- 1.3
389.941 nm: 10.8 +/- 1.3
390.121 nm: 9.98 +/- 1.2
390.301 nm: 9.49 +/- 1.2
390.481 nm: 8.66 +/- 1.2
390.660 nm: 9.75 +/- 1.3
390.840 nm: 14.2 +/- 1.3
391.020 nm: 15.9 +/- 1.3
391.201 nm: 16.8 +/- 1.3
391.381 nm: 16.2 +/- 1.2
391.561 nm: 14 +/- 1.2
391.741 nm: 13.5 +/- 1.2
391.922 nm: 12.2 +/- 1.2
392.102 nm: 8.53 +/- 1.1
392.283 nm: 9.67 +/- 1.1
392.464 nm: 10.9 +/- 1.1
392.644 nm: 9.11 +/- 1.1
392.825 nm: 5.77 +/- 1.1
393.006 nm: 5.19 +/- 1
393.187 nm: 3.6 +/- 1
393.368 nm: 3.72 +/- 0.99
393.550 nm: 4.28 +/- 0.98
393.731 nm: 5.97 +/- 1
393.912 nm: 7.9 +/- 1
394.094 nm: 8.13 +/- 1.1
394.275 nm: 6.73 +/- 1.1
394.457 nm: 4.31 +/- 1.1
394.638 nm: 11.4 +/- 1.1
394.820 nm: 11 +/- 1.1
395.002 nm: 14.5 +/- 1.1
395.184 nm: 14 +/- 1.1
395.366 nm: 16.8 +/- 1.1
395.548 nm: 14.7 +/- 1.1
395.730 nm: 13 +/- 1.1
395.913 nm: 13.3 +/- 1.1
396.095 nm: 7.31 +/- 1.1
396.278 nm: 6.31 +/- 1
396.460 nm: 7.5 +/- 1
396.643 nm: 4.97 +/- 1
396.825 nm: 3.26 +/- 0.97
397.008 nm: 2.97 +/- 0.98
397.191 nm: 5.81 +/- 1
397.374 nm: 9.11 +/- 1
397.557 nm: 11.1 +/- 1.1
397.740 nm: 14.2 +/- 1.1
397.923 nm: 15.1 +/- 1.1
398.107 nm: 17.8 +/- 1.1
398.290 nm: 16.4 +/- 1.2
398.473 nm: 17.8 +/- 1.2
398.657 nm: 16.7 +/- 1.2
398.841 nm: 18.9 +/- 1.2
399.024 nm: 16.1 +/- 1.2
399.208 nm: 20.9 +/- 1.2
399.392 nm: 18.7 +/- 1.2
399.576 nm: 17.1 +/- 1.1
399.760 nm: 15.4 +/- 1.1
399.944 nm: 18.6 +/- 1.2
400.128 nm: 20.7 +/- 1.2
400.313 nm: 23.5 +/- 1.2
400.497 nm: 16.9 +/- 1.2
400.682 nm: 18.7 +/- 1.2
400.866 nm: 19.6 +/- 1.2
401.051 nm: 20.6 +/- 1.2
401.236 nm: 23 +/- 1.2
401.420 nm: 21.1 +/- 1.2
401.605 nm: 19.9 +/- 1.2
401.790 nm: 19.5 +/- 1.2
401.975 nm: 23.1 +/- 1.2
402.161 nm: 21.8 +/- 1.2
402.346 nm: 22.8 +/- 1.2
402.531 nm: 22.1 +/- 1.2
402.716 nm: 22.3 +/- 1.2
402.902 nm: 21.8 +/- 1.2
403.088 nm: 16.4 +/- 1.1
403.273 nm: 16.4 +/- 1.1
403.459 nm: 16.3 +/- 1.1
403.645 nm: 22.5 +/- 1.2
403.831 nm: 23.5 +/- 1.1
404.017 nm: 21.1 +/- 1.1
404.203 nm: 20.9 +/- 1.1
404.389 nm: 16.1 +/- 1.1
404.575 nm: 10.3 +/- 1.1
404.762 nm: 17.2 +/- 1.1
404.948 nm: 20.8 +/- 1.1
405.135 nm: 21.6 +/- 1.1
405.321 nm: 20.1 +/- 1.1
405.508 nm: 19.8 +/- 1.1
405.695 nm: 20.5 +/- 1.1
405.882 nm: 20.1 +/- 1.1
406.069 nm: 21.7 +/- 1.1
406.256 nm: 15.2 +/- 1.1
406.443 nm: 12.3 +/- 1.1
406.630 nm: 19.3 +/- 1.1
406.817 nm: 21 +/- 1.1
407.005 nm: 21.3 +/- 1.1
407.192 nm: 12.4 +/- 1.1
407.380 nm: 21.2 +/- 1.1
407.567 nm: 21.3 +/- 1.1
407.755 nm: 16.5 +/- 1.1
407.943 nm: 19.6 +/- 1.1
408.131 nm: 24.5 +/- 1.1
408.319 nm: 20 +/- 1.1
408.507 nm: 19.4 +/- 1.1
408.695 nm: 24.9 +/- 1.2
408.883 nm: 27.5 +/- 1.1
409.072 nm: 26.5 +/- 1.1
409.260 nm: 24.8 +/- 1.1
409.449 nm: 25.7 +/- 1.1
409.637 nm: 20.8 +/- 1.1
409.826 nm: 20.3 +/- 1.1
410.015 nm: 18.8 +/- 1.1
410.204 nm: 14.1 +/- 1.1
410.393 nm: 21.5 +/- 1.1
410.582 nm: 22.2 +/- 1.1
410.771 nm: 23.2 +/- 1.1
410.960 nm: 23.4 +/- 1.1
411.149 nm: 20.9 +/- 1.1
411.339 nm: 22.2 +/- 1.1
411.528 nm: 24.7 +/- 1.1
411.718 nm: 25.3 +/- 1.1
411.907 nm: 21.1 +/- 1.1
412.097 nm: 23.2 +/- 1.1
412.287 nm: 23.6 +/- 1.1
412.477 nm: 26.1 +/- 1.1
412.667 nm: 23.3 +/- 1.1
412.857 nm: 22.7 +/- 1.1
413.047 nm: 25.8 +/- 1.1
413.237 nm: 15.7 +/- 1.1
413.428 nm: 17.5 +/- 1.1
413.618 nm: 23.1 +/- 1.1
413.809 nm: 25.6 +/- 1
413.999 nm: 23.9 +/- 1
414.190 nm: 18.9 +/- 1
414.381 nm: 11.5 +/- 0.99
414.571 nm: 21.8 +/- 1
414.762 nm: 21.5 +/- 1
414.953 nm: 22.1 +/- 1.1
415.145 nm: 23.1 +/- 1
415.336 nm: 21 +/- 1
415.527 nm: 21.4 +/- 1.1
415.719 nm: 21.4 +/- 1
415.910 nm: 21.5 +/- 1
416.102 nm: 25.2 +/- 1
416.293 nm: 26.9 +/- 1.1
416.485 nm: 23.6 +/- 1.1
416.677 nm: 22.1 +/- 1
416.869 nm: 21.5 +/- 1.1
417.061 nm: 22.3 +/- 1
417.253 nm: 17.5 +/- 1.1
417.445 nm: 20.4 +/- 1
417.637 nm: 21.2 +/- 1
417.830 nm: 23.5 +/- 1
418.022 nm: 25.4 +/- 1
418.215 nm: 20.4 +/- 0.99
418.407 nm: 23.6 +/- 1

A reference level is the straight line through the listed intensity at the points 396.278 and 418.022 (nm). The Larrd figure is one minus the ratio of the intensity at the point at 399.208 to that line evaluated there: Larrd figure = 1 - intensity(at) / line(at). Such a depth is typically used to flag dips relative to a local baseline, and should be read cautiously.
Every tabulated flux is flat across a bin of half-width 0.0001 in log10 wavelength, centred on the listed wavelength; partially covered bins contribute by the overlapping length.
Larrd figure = -1.4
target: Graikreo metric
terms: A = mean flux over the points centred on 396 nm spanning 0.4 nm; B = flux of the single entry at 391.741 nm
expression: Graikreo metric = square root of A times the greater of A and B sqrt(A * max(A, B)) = 11.8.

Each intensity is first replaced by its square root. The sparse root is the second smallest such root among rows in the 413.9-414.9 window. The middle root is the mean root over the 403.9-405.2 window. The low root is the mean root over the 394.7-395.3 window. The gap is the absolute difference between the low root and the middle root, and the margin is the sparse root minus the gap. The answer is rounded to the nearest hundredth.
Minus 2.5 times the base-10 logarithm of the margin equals -1.43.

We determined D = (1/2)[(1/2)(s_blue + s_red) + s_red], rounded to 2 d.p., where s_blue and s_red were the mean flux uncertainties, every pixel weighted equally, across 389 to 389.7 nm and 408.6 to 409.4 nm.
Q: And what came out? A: 1.15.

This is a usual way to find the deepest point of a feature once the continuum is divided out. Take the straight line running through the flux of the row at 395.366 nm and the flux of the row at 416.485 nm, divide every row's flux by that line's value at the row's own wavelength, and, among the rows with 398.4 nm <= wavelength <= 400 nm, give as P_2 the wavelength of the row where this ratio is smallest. 399.760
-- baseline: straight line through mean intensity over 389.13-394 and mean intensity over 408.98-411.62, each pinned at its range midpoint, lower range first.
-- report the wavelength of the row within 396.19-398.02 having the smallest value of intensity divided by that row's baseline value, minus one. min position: 397.008 nm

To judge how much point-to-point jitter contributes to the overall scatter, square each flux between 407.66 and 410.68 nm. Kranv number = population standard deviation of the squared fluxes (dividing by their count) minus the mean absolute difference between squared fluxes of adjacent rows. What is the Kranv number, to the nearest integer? 30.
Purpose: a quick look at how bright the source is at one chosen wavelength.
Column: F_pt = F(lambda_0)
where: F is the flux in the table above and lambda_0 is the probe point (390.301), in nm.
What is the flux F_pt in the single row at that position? 9.49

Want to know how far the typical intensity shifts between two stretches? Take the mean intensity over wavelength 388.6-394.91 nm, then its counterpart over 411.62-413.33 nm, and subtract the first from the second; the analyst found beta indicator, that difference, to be 13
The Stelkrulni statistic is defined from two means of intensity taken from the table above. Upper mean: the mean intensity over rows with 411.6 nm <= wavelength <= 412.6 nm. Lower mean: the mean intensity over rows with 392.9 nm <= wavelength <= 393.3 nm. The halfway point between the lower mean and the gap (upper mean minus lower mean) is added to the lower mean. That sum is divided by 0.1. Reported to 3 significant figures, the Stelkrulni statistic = 163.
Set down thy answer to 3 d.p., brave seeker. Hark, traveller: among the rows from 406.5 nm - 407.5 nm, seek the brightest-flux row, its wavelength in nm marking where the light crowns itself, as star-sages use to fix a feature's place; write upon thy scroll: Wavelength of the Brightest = 407.005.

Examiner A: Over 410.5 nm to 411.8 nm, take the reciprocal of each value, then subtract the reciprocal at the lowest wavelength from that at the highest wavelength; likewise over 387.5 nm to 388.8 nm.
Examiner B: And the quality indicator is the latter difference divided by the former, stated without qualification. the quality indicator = -20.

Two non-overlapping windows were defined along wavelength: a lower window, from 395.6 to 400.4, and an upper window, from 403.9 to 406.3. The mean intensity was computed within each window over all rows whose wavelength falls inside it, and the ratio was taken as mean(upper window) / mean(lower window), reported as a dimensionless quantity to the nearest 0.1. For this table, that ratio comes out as 1.4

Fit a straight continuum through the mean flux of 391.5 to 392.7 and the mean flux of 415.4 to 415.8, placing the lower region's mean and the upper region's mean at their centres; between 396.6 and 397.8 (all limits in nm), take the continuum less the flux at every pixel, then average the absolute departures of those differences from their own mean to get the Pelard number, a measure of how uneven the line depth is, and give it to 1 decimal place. 3.4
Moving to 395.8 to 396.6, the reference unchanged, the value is 2.4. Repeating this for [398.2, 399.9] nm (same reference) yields 1.4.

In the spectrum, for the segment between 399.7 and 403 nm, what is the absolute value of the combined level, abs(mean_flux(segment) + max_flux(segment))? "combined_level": 44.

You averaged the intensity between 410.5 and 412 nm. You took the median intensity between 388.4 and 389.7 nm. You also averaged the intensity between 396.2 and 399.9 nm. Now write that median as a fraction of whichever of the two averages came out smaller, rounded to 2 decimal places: 0.84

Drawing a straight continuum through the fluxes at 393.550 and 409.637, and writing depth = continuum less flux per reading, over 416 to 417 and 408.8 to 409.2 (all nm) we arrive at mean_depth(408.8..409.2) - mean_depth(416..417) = -11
